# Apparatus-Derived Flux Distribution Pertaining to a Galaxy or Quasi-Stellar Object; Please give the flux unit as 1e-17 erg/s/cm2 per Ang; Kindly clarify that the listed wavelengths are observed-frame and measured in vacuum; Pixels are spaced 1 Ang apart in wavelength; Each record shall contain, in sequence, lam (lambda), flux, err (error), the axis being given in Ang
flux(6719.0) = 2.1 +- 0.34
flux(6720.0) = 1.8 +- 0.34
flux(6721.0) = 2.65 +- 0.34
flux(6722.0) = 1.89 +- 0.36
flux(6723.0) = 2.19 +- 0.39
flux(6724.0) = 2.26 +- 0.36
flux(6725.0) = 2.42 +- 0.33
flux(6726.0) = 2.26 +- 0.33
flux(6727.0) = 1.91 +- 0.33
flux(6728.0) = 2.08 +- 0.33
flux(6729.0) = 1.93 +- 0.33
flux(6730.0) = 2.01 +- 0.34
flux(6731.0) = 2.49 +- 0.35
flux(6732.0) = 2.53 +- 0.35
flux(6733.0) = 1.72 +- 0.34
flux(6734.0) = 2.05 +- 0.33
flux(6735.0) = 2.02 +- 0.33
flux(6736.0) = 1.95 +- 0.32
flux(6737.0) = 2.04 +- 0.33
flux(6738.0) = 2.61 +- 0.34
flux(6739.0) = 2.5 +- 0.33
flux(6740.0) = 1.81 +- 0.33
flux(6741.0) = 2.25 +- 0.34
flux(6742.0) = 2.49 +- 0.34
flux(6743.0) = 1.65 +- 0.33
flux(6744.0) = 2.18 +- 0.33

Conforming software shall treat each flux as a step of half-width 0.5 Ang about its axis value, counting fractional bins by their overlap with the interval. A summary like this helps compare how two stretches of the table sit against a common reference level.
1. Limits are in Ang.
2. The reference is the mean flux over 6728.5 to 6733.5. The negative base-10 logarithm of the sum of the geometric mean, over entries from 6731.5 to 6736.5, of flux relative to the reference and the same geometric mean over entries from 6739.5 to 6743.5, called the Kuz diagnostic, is -0.279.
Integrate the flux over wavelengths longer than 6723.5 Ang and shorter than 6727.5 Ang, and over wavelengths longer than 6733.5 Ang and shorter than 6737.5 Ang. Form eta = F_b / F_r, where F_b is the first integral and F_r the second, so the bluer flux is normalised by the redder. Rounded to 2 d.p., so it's 1.10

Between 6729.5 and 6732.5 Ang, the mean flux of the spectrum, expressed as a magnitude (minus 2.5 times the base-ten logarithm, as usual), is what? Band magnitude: -0.92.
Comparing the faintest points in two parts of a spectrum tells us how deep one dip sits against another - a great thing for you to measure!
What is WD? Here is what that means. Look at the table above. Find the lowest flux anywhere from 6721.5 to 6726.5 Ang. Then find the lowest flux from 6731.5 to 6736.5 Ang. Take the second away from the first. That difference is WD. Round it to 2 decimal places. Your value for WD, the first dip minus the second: 0.17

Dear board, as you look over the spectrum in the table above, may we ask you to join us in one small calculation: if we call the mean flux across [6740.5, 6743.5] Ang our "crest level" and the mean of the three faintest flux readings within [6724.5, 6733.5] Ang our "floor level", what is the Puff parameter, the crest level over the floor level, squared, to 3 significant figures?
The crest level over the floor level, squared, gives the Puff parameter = 1.32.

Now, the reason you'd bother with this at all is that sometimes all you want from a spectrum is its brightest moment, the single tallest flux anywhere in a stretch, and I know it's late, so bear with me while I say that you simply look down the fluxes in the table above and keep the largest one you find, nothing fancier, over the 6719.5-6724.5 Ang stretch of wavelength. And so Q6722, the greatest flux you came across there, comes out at 2.65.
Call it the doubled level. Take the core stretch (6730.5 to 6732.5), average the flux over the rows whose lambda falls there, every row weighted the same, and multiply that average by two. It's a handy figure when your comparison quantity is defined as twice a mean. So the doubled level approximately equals 5.02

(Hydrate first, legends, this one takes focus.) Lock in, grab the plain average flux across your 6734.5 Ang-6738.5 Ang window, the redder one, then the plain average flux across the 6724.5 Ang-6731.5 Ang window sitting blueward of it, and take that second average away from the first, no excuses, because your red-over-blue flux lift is 0.00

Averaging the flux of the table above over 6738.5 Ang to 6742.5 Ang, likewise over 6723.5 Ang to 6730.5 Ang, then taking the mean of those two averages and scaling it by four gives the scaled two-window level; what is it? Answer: 8.8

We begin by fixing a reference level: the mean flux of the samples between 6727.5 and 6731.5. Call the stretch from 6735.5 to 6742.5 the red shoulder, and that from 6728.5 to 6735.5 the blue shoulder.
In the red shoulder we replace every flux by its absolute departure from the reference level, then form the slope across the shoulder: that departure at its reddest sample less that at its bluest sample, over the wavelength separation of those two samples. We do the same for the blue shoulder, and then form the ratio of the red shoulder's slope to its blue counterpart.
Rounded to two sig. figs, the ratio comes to -2.1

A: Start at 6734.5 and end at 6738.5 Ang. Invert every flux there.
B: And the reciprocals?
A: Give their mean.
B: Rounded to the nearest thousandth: 0.470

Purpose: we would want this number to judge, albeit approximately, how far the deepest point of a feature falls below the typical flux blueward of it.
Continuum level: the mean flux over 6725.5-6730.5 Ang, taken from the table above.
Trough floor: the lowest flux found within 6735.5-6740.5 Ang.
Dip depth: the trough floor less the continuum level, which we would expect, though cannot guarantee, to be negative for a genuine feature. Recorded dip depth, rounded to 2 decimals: -0.23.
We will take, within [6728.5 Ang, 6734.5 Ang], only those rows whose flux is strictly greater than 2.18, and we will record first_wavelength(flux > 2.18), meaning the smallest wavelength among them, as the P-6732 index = 6731.0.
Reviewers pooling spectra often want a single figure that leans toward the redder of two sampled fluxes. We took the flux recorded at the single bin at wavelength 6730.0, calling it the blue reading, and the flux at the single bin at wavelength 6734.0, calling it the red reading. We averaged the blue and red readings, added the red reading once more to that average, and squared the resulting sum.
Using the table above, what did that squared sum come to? 16.6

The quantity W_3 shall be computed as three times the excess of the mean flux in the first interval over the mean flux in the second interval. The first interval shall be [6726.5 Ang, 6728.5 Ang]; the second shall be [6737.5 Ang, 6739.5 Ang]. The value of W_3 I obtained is -1.7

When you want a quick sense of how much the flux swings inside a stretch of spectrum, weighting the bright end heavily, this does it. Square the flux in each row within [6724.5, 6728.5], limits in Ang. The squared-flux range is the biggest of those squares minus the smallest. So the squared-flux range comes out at 2.2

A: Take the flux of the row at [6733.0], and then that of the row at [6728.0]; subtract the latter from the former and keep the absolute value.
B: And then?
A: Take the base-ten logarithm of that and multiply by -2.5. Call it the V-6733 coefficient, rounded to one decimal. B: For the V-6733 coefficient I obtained 1.1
